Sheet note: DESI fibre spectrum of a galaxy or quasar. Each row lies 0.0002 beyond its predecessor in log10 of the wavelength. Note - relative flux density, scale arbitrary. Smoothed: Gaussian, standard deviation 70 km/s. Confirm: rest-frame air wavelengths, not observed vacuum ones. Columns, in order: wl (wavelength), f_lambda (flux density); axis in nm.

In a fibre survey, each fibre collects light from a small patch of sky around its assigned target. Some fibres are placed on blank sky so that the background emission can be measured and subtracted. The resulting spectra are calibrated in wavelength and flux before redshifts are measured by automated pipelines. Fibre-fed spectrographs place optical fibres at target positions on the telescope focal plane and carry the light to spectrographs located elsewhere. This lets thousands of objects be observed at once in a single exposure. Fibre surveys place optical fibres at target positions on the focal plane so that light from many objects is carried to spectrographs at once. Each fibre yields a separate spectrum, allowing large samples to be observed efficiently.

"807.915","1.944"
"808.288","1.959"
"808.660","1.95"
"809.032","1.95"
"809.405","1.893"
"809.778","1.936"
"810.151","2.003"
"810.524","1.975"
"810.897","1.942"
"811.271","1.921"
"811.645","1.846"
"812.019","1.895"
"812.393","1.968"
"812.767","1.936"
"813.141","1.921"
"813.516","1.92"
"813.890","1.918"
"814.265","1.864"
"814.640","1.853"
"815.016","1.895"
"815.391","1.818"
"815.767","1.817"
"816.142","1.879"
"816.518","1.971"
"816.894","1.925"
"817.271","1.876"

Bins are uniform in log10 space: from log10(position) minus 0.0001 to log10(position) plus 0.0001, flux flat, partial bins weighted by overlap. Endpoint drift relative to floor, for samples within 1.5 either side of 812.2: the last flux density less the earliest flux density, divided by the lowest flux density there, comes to -0.012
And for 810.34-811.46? -0.028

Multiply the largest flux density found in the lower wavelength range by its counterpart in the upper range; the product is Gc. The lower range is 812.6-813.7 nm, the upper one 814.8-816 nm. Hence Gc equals 3.67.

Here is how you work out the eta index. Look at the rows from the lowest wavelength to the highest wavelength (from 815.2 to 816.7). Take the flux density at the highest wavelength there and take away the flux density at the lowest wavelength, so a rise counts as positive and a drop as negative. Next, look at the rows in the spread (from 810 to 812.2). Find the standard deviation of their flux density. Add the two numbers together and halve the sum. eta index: 0.10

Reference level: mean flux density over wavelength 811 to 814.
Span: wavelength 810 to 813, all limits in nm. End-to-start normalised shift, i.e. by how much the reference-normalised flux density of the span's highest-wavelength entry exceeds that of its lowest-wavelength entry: -0.03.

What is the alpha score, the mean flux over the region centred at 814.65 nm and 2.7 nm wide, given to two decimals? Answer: 1.87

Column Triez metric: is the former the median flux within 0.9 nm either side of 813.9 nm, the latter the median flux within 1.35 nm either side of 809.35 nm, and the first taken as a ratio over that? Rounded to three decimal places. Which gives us 0.984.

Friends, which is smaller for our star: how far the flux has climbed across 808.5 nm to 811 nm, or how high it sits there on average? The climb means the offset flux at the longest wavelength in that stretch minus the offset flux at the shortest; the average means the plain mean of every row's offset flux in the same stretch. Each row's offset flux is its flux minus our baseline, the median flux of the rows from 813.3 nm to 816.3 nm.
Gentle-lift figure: -0.008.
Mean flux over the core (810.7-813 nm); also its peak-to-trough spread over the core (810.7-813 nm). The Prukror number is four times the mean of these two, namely 4.08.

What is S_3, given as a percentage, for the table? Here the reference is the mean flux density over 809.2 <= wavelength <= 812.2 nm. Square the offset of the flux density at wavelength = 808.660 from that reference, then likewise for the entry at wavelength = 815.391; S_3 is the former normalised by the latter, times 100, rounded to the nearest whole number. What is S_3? 5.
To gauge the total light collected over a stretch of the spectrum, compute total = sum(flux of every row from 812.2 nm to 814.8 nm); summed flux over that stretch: 13.4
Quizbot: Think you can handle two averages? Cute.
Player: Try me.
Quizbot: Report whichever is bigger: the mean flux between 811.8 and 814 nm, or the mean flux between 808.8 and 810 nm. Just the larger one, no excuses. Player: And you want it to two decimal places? 1.93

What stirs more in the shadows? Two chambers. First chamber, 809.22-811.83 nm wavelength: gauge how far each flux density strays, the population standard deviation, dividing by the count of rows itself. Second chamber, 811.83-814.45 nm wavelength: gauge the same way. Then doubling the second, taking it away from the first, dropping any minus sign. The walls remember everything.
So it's 0.01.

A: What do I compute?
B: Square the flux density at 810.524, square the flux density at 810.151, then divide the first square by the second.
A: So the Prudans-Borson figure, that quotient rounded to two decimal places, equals 0.97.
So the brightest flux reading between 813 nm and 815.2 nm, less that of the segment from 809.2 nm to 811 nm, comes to -0.08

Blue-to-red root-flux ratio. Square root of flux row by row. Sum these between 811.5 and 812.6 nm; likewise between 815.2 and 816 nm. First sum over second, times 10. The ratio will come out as 15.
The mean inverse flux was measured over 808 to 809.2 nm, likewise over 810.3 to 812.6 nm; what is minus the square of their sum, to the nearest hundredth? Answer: -1.06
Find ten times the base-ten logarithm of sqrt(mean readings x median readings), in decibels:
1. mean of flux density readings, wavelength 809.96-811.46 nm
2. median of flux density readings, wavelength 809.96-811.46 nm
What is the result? 2.92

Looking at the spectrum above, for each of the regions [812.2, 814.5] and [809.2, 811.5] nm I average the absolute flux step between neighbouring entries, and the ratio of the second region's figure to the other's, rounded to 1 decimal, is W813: 1.8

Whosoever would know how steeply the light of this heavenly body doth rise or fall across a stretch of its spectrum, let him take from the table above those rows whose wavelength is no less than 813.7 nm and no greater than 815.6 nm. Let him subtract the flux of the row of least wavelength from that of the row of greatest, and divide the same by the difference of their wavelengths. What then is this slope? -0.07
